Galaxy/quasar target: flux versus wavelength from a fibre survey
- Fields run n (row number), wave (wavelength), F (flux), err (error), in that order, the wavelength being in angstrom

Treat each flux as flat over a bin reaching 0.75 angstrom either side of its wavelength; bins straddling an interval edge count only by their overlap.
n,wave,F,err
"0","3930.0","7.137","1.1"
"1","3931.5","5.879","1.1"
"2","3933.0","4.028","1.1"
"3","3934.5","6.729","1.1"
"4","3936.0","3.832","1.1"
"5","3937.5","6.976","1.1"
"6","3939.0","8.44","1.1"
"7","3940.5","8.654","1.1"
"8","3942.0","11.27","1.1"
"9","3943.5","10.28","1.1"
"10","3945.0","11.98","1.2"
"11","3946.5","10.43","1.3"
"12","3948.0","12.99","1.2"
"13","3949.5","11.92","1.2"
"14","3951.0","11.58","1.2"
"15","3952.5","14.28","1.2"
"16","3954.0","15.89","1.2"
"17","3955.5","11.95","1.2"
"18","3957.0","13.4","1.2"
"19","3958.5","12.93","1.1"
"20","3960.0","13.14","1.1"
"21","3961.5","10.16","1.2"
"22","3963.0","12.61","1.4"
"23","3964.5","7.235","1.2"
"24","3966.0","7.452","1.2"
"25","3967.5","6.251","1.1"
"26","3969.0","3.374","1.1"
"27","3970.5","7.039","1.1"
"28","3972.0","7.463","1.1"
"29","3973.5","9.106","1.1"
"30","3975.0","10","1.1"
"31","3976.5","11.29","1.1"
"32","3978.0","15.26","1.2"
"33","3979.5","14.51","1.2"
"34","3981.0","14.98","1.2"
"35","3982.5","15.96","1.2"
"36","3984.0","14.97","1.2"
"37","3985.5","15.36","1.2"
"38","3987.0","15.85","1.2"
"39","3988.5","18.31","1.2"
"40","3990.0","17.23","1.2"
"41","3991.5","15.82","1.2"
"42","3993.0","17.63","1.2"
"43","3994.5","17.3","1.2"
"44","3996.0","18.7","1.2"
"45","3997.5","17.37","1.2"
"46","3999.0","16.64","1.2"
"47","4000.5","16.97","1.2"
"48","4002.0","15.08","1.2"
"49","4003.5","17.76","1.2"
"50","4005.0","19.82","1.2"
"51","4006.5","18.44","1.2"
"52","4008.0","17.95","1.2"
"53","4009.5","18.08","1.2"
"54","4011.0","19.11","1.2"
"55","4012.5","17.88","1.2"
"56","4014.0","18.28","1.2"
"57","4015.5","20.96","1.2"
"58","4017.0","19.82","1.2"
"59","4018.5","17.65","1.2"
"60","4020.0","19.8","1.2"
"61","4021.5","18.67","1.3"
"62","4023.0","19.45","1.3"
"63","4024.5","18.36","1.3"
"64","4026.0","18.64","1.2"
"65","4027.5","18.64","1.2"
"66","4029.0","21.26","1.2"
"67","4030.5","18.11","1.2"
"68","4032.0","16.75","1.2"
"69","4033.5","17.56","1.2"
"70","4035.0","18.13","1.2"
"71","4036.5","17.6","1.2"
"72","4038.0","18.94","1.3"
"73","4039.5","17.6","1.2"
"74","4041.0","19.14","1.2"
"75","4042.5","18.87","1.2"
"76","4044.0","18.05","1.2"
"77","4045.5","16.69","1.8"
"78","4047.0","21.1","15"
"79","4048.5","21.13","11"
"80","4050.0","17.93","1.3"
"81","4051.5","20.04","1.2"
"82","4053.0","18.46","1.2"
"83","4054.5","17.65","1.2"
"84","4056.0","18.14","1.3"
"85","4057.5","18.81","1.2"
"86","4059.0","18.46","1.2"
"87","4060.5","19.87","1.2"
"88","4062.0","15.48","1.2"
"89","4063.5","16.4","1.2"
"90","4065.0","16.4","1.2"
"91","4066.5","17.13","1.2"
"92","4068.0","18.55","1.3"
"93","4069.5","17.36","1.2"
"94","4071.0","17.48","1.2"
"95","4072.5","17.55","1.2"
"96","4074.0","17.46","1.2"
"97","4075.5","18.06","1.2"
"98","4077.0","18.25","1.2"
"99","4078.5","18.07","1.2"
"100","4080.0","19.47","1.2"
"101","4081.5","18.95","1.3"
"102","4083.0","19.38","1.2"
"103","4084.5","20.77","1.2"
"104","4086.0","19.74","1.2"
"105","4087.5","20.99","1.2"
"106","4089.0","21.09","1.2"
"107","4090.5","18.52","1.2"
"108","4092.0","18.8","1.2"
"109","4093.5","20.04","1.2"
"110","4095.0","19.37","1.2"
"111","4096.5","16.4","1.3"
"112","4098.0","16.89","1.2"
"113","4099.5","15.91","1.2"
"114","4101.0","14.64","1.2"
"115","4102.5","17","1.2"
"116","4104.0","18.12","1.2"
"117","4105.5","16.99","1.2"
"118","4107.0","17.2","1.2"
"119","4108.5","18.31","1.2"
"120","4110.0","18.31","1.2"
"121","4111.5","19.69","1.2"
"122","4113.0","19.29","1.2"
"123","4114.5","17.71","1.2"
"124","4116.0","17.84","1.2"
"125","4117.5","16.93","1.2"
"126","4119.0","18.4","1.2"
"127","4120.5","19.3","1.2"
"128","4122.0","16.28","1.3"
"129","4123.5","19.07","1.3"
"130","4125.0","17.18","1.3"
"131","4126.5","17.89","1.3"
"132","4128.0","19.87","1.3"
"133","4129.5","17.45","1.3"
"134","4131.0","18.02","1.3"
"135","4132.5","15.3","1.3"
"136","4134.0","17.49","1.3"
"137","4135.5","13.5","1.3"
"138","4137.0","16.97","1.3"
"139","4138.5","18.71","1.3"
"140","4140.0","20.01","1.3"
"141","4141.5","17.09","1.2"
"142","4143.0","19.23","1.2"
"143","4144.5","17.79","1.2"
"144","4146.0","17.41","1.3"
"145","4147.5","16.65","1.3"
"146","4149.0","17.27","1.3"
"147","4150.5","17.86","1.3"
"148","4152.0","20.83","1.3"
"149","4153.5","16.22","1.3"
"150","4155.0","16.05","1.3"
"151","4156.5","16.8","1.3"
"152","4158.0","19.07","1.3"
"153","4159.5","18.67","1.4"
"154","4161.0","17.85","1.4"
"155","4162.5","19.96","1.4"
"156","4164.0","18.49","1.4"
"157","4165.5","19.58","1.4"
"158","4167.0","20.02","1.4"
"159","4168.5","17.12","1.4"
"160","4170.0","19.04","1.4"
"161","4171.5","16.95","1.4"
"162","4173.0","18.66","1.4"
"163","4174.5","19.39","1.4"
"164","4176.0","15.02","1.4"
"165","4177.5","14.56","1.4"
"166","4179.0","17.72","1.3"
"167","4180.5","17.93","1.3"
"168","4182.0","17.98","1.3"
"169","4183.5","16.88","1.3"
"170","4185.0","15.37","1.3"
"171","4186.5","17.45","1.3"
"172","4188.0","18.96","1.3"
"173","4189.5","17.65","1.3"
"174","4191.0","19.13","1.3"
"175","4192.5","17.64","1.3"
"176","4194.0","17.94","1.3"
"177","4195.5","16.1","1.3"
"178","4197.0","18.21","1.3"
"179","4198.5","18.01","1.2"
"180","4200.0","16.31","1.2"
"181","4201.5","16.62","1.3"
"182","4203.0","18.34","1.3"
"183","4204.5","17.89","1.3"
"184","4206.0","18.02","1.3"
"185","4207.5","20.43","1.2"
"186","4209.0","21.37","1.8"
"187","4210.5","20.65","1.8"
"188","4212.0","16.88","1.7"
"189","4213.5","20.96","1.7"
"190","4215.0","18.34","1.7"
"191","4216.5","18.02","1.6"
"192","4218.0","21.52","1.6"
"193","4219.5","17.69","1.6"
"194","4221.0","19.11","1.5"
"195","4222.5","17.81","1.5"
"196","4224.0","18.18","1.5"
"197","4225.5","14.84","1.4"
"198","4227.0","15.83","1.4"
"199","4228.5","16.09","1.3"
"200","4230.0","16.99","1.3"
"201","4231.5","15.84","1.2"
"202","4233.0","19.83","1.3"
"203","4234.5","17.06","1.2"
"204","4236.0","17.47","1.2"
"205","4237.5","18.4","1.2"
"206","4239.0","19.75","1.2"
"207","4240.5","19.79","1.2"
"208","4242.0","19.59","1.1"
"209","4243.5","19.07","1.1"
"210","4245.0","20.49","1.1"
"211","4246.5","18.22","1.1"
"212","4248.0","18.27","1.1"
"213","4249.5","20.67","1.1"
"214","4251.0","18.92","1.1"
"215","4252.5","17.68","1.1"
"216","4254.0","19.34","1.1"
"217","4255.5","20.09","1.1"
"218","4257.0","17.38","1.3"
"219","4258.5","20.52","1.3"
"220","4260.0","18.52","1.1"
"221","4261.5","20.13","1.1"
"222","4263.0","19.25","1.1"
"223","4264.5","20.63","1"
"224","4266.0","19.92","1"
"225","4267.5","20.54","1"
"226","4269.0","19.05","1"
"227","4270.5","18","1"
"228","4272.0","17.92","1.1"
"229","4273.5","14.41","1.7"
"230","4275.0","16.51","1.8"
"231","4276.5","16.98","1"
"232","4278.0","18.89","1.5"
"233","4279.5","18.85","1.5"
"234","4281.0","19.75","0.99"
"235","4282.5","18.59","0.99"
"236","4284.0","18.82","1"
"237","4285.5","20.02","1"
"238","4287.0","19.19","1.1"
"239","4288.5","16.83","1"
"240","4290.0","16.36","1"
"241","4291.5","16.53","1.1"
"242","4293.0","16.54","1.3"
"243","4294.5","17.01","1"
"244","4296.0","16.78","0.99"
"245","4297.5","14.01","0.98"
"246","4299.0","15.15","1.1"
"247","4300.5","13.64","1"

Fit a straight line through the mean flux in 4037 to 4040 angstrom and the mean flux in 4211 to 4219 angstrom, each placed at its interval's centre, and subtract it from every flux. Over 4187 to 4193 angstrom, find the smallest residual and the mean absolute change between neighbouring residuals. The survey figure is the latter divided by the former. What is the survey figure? -1.0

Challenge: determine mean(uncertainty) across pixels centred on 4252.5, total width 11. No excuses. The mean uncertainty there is 1.13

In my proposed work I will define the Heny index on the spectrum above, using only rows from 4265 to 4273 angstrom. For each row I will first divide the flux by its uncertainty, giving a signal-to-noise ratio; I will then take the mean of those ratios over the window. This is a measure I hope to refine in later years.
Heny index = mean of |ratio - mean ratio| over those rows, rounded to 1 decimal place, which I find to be 1.3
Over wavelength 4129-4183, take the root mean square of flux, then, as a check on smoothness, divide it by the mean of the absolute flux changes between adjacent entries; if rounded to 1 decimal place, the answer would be 10.5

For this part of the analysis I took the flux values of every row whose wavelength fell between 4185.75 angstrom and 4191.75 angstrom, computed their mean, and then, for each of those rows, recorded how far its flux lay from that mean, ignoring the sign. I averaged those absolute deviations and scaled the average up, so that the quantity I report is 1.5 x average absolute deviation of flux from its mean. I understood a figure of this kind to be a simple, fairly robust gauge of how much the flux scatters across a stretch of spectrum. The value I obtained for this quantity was 1.12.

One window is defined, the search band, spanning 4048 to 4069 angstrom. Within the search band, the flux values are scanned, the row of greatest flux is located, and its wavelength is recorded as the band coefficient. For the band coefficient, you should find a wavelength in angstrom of 4048.5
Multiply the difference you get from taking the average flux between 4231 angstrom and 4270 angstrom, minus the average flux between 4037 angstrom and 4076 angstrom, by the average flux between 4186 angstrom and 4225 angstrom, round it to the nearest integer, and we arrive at 17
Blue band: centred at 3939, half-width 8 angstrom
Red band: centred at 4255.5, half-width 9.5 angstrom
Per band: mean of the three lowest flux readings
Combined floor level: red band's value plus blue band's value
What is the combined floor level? 22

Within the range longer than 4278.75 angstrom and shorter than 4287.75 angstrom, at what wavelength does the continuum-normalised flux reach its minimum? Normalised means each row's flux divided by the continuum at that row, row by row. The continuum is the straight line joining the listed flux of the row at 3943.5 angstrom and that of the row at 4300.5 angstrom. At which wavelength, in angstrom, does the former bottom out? 4282.5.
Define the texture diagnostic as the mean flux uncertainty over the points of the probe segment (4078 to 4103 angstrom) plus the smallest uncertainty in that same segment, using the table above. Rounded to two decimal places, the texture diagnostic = 2.41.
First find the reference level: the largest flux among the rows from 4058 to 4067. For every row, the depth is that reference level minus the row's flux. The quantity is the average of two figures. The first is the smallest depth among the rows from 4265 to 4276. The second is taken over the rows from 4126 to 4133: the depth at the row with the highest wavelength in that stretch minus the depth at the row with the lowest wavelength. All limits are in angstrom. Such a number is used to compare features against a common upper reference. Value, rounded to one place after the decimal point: 1.0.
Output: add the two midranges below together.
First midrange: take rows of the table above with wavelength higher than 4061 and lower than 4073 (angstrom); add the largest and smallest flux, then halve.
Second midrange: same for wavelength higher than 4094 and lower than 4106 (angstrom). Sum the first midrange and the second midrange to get 34.0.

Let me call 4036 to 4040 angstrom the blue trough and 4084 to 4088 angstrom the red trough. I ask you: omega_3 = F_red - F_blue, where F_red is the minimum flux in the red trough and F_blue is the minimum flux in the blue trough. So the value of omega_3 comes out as 2.1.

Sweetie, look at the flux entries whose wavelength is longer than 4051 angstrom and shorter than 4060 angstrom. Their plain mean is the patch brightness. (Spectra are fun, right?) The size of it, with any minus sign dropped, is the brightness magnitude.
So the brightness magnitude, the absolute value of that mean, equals 18.6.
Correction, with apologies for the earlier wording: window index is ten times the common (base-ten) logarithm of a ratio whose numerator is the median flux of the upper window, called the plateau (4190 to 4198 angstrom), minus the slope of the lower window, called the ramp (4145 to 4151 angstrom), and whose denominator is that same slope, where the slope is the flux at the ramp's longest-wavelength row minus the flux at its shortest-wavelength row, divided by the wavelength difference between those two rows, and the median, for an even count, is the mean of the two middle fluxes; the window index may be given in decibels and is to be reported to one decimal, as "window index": 22.5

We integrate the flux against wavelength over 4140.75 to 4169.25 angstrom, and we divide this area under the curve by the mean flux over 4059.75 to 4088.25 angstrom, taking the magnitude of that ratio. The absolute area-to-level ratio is 28.2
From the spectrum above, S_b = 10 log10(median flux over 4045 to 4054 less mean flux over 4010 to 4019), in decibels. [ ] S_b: -5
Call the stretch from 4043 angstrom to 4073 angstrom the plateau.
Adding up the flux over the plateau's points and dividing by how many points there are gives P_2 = 18.1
